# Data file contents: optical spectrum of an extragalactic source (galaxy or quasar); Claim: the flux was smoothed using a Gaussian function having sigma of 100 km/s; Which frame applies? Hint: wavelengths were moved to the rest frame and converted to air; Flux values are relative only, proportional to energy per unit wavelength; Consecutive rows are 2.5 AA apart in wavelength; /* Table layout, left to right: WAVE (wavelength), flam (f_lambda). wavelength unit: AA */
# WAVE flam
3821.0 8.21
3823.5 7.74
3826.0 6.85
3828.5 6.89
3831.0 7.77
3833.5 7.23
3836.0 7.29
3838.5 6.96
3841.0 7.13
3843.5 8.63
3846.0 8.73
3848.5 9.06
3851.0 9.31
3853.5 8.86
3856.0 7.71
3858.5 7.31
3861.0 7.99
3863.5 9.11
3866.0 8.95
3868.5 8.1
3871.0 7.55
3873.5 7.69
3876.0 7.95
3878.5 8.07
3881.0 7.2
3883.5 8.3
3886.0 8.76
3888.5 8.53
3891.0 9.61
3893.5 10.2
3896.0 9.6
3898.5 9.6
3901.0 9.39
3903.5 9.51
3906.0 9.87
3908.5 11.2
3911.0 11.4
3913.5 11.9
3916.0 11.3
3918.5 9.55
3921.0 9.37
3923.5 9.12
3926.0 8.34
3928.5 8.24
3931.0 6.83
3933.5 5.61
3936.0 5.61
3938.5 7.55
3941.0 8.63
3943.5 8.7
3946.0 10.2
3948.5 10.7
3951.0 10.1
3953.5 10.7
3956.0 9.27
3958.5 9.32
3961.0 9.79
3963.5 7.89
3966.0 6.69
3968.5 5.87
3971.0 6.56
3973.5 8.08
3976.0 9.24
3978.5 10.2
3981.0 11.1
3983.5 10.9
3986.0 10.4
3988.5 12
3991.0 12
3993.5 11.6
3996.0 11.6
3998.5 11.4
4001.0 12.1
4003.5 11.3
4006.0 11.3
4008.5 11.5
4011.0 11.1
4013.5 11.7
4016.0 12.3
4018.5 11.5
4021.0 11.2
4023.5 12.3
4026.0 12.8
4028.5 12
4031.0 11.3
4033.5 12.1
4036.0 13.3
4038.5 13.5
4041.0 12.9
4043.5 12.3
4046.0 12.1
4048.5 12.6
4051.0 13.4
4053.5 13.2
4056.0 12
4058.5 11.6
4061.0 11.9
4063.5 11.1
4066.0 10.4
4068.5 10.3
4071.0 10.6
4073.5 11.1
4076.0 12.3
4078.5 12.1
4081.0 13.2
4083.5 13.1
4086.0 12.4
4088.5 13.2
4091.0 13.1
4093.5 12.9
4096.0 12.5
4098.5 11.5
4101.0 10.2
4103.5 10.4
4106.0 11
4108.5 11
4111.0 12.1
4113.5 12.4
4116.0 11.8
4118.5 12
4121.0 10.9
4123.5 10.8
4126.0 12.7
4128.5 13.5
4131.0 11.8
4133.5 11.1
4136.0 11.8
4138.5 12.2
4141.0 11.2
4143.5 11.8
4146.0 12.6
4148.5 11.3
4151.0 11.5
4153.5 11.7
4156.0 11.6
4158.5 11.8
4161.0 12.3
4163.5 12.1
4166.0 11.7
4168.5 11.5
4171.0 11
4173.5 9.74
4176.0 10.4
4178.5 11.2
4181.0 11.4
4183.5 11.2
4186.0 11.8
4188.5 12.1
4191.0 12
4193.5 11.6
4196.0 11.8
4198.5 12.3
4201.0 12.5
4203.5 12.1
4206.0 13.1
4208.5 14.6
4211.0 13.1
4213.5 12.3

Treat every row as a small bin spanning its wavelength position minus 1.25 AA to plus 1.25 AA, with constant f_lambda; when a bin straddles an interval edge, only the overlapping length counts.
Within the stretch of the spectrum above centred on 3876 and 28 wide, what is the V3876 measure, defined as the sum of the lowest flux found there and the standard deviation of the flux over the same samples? 7.8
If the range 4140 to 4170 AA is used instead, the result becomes 11.6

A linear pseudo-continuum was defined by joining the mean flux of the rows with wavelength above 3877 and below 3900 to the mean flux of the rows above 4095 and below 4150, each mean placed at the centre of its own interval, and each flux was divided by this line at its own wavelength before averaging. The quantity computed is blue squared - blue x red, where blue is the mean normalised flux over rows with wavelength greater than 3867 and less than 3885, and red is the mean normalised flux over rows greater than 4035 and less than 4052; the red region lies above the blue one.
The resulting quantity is -0.27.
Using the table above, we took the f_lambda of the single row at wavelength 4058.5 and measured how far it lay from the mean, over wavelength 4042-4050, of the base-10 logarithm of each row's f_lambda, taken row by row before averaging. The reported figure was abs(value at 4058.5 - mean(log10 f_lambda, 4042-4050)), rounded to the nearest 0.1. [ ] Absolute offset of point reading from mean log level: 10.5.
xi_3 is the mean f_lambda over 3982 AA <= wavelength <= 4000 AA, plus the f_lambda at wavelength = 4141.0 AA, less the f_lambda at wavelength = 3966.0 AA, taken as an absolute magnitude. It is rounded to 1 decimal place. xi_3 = 15.9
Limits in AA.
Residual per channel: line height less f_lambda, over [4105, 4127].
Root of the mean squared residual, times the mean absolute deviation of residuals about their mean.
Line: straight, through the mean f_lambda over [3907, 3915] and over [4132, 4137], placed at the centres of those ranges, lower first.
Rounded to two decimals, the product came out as 0.44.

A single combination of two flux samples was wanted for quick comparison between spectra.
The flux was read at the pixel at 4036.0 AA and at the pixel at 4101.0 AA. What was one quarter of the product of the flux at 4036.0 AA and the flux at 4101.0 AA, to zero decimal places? 34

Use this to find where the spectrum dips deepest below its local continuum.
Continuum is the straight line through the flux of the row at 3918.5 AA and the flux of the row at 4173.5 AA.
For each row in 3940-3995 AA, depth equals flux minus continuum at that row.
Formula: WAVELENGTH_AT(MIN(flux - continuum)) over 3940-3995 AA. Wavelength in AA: 3968.5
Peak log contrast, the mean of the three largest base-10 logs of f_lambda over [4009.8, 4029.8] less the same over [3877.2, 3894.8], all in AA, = 0.118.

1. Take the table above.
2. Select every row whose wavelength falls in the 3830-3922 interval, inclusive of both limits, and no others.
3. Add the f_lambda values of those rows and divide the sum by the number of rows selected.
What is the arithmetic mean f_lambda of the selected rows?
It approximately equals 8.8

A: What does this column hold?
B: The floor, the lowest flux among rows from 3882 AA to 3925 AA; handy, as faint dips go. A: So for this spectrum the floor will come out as 8.3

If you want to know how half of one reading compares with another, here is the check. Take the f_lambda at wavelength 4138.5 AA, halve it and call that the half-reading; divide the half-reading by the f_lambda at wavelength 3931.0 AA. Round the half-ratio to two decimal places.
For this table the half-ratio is 0.89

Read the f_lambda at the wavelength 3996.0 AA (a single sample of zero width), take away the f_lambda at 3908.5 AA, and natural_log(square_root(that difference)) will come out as -0.46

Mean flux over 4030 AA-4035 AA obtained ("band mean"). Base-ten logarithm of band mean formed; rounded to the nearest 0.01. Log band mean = 1.07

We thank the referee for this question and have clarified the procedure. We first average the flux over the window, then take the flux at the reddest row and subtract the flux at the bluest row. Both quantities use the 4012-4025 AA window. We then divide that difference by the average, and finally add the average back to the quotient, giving 11.9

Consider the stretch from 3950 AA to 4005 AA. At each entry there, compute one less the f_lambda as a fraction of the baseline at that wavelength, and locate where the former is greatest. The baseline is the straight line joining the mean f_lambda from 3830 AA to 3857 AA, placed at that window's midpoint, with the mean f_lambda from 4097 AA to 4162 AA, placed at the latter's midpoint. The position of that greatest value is 3968.5 AA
